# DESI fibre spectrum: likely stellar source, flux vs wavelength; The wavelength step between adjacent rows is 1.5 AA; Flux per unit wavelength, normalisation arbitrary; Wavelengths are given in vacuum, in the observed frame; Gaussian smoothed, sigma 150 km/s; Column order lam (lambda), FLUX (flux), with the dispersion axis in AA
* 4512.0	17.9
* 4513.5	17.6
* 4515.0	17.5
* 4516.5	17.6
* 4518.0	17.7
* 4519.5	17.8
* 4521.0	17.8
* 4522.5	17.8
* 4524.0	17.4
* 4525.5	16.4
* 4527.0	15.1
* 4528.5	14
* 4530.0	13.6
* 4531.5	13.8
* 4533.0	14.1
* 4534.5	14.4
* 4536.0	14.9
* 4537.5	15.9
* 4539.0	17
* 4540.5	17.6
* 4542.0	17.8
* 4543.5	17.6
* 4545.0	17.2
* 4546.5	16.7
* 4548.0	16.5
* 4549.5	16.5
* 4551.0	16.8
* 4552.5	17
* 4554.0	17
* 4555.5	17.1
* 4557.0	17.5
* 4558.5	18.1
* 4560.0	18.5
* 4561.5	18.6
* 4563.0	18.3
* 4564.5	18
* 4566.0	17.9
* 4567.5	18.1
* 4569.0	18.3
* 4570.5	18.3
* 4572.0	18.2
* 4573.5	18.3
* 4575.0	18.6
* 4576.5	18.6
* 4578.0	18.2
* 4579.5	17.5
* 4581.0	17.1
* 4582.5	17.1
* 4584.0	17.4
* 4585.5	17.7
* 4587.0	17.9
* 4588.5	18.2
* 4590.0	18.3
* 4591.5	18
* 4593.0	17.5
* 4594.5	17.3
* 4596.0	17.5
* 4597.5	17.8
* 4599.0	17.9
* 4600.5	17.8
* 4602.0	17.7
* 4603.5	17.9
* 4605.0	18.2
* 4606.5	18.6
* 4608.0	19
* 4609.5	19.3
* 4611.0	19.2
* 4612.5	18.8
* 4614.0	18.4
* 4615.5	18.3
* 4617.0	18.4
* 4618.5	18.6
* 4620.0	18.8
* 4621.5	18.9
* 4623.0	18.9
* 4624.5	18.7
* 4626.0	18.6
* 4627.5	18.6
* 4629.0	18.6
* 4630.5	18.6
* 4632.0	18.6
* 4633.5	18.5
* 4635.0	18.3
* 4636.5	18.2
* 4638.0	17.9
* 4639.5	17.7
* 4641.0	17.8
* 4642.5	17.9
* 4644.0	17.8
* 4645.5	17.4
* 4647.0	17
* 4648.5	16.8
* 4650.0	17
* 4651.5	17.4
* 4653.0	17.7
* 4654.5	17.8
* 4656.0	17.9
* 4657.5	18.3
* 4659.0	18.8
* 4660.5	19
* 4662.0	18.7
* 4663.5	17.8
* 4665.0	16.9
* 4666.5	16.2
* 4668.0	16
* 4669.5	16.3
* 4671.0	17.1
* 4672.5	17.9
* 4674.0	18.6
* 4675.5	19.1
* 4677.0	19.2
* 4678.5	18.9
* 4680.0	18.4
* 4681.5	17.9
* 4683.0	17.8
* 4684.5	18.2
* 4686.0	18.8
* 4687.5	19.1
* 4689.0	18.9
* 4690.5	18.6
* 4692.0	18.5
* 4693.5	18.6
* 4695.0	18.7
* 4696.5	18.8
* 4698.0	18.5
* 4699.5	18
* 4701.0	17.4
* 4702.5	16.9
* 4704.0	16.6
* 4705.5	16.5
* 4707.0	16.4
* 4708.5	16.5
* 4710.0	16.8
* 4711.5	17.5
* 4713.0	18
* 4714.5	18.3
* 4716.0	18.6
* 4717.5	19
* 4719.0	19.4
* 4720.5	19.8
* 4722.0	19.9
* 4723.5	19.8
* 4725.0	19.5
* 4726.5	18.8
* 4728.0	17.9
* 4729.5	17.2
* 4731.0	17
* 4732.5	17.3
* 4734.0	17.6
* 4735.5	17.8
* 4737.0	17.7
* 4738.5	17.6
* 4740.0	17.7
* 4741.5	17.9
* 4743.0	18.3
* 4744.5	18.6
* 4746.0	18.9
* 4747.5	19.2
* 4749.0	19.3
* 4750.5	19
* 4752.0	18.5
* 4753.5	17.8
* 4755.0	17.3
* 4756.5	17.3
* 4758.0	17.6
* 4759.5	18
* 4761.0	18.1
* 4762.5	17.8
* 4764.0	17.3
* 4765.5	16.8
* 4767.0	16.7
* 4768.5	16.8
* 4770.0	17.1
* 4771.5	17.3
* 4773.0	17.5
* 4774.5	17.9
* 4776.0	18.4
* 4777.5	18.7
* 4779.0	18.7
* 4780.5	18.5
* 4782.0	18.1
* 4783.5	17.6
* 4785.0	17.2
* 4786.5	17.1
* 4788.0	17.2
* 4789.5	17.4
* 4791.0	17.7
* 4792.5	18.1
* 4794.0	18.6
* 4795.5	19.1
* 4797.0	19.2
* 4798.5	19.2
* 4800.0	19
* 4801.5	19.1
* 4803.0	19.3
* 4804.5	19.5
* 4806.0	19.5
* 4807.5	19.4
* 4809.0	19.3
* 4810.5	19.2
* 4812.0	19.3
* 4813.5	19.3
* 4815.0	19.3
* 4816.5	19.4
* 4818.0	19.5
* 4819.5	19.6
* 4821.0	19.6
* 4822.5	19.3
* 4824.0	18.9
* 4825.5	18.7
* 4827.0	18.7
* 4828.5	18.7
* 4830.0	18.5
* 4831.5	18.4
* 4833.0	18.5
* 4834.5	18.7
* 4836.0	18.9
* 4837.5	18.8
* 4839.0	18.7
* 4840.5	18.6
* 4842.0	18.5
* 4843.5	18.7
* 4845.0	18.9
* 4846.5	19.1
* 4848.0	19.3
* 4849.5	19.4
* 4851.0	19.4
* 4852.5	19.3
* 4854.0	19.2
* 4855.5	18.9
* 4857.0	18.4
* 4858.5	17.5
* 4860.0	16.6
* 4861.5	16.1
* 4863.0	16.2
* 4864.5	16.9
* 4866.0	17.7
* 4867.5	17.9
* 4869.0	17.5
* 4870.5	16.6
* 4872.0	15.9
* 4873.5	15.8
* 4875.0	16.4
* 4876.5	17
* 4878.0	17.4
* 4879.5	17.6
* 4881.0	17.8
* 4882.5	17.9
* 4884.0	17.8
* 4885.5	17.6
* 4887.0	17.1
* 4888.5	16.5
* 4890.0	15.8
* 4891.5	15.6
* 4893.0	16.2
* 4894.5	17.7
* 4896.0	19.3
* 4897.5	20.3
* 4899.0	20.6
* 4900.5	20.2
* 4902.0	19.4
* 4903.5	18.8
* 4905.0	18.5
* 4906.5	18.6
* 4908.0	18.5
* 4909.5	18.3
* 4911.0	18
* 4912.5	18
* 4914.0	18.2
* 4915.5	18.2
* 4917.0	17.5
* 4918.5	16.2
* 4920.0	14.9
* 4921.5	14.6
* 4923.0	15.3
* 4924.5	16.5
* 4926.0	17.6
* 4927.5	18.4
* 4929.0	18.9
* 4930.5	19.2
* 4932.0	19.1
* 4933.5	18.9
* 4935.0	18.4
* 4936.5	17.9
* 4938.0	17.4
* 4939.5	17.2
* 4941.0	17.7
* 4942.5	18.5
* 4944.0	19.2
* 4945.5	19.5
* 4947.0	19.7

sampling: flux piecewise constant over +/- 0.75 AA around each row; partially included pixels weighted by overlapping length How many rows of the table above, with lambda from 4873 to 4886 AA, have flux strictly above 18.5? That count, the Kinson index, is 0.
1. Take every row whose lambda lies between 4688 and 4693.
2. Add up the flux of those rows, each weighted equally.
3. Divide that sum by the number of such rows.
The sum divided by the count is 18.7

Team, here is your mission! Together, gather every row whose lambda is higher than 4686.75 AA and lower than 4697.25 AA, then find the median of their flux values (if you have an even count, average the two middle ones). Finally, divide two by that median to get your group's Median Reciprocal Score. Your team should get 0.107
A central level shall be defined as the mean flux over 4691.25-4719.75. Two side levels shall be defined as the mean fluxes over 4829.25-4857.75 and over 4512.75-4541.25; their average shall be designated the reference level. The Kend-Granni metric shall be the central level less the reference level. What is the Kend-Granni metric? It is 0.31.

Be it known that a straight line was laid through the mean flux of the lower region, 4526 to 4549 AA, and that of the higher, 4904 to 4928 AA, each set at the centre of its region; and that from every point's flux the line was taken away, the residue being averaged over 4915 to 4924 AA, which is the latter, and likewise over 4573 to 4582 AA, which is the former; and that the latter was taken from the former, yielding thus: 3.4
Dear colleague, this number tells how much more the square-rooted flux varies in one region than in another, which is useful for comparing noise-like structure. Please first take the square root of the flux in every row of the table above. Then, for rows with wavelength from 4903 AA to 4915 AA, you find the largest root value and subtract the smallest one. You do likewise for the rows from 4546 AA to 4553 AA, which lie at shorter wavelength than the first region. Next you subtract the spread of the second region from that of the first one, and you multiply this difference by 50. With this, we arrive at 1.6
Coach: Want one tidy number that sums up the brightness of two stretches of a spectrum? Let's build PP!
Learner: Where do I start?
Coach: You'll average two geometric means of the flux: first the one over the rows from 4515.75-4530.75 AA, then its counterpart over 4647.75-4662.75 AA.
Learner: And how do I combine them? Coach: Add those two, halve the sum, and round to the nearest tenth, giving 17.2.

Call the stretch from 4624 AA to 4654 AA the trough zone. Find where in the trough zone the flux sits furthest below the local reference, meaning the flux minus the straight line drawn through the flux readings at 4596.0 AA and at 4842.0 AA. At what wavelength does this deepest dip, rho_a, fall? 4648.5 AA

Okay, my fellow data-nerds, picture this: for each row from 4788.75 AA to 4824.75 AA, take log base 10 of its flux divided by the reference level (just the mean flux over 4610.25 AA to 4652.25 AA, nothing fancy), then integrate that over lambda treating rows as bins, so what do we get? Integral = 0.7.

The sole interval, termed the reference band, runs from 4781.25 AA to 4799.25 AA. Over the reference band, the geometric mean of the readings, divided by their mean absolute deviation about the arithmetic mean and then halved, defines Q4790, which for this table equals 13.4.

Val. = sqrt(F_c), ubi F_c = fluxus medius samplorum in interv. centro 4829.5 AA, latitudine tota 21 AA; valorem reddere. 4.34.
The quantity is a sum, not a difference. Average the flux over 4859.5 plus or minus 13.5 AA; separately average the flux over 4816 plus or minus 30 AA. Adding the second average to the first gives 36.7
